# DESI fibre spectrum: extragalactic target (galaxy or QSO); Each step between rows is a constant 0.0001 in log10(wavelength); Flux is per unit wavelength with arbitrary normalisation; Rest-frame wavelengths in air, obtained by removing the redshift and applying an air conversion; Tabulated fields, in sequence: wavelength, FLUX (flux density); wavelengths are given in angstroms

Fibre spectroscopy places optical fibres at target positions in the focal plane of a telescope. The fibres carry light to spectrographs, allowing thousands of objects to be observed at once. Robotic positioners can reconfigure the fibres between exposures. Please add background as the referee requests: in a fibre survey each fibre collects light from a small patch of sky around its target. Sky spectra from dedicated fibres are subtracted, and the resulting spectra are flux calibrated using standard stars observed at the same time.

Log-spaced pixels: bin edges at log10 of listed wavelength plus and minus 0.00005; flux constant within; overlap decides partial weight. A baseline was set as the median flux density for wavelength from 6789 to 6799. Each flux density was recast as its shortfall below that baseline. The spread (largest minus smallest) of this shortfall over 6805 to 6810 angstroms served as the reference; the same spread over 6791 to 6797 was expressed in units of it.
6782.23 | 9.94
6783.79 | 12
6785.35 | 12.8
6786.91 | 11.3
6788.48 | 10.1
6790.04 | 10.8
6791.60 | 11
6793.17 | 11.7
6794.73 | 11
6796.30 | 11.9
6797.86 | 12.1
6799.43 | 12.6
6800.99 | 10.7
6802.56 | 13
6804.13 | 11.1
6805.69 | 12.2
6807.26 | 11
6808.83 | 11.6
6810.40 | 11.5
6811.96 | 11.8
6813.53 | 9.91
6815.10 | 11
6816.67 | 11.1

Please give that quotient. 0.75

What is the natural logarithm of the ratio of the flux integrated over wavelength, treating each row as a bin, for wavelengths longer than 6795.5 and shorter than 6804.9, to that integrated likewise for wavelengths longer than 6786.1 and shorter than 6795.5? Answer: 0.1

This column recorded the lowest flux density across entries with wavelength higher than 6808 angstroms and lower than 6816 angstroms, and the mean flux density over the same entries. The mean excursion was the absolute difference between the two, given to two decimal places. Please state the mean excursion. 1.25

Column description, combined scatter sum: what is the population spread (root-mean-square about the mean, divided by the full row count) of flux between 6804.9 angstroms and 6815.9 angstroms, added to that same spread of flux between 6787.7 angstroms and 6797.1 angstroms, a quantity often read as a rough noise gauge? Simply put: 1.28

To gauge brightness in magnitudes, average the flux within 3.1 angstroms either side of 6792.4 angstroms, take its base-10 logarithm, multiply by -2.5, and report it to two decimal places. -2.62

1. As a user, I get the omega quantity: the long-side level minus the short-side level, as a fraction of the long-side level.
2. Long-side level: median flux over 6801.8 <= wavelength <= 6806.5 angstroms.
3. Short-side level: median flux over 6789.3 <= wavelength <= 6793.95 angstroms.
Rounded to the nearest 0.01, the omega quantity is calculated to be 0.10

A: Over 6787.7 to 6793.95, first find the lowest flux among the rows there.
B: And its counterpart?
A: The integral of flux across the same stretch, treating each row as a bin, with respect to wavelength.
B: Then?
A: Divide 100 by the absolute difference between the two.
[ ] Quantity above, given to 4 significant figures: 1.722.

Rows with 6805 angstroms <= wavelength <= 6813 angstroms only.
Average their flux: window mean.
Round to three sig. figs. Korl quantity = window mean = 11.6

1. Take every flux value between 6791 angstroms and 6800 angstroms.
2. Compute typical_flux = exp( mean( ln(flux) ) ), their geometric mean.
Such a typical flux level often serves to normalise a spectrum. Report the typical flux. 11.70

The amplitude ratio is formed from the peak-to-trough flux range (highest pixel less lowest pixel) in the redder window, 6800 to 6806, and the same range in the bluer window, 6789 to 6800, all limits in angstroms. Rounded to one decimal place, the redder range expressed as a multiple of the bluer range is 1.3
